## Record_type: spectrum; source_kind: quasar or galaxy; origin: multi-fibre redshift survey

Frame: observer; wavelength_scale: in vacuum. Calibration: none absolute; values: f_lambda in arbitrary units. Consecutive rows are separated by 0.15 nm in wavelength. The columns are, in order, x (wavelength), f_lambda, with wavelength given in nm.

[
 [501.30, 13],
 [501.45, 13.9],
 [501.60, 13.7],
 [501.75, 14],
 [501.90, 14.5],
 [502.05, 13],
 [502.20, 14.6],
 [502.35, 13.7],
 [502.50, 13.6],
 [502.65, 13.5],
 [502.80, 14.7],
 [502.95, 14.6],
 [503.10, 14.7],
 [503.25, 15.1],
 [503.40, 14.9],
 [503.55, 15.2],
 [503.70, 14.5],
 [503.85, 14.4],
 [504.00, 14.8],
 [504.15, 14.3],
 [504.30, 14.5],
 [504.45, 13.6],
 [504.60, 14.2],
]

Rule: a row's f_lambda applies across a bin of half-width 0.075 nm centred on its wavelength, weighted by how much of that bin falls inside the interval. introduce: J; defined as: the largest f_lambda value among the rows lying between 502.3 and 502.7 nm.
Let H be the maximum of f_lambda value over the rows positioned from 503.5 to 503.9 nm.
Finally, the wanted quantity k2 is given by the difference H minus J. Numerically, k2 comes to 1.50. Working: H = 15.2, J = 13.7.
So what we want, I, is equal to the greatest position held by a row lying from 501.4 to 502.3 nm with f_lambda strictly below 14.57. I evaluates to 502.05 nm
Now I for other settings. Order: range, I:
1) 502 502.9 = 502.65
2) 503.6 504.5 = 504.45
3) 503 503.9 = 503.85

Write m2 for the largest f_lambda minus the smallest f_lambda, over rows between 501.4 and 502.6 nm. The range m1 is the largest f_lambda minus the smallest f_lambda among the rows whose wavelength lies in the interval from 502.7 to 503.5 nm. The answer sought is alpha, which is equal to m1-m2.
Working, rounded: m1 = 0.5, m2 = 1.6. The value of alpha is -1.1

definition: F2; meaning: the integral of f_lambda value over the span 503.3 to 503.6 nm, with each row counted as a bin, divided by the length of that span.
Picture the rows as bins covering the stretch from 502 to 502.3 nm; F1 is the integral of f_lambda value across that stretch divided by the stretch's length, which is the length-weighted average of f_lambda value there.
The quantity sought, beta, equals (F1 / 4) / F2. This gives 0.230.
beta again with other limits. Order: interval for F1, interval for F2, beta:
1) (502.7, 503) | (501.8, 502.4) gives 0.261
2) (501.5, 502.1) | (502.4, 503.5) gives 0.240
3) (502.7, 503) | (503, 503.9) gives 0.246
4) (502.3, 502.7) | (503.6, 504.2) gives 0.234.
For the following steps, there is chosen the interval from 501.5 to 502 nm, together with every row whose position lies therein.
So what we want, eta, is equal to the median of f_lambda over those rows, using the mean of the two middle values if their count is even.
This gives 14.0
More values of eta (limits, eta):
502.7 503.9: 14.7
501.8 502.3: 14.5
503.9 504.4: 14.5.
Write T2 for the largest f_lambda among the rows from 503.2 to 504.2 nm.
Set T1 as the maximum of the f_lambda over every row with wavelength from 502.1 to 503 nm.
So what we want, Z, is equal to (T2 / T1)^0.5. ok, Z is 1.017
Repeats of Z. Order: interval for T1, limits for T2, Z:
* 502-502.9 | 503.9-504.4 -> 1.003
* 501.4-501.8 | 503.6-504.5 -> 1.028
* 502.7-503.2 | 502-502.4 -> 0.997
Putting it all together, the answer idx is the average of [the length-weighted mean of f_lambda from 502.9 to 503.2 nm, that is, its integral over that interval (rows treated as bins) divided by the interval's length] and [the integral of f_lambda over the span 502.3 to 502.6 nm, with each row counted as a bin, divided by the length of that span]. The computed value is 14.2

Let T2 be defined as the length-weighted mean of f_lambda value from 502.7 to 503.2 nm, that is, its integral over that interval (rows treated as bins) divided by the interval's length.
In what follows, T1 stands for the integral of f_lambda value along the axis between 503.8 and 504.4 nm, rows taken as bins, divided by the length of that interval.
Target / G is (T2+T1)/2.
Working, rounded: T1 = 14.5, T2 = 14.6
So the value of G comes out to 14.5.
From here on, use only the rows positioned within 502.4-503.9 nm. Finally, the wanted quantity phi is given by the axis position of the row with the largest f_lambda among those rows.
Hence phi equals 503.55 nm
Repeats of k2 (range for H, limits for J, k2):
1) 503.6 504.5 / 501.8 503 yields 0.10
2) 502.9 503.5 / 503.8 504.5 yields 0.30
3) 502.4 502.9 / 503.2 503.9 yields -0.50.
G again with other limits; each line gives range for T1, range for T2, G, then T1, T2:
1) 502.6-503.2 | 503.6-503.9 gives 14.5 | 14.4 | 14.5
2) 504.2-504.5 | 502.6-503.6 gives 14.4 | 14.1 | 14.7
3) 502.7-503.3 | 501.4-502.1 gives 14.3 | 14.7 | 13.8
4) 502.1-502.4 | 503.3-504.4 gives 14.4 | 14.1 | 14.6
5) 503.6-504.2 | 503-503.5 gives 14.7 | 14.5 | 14.9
